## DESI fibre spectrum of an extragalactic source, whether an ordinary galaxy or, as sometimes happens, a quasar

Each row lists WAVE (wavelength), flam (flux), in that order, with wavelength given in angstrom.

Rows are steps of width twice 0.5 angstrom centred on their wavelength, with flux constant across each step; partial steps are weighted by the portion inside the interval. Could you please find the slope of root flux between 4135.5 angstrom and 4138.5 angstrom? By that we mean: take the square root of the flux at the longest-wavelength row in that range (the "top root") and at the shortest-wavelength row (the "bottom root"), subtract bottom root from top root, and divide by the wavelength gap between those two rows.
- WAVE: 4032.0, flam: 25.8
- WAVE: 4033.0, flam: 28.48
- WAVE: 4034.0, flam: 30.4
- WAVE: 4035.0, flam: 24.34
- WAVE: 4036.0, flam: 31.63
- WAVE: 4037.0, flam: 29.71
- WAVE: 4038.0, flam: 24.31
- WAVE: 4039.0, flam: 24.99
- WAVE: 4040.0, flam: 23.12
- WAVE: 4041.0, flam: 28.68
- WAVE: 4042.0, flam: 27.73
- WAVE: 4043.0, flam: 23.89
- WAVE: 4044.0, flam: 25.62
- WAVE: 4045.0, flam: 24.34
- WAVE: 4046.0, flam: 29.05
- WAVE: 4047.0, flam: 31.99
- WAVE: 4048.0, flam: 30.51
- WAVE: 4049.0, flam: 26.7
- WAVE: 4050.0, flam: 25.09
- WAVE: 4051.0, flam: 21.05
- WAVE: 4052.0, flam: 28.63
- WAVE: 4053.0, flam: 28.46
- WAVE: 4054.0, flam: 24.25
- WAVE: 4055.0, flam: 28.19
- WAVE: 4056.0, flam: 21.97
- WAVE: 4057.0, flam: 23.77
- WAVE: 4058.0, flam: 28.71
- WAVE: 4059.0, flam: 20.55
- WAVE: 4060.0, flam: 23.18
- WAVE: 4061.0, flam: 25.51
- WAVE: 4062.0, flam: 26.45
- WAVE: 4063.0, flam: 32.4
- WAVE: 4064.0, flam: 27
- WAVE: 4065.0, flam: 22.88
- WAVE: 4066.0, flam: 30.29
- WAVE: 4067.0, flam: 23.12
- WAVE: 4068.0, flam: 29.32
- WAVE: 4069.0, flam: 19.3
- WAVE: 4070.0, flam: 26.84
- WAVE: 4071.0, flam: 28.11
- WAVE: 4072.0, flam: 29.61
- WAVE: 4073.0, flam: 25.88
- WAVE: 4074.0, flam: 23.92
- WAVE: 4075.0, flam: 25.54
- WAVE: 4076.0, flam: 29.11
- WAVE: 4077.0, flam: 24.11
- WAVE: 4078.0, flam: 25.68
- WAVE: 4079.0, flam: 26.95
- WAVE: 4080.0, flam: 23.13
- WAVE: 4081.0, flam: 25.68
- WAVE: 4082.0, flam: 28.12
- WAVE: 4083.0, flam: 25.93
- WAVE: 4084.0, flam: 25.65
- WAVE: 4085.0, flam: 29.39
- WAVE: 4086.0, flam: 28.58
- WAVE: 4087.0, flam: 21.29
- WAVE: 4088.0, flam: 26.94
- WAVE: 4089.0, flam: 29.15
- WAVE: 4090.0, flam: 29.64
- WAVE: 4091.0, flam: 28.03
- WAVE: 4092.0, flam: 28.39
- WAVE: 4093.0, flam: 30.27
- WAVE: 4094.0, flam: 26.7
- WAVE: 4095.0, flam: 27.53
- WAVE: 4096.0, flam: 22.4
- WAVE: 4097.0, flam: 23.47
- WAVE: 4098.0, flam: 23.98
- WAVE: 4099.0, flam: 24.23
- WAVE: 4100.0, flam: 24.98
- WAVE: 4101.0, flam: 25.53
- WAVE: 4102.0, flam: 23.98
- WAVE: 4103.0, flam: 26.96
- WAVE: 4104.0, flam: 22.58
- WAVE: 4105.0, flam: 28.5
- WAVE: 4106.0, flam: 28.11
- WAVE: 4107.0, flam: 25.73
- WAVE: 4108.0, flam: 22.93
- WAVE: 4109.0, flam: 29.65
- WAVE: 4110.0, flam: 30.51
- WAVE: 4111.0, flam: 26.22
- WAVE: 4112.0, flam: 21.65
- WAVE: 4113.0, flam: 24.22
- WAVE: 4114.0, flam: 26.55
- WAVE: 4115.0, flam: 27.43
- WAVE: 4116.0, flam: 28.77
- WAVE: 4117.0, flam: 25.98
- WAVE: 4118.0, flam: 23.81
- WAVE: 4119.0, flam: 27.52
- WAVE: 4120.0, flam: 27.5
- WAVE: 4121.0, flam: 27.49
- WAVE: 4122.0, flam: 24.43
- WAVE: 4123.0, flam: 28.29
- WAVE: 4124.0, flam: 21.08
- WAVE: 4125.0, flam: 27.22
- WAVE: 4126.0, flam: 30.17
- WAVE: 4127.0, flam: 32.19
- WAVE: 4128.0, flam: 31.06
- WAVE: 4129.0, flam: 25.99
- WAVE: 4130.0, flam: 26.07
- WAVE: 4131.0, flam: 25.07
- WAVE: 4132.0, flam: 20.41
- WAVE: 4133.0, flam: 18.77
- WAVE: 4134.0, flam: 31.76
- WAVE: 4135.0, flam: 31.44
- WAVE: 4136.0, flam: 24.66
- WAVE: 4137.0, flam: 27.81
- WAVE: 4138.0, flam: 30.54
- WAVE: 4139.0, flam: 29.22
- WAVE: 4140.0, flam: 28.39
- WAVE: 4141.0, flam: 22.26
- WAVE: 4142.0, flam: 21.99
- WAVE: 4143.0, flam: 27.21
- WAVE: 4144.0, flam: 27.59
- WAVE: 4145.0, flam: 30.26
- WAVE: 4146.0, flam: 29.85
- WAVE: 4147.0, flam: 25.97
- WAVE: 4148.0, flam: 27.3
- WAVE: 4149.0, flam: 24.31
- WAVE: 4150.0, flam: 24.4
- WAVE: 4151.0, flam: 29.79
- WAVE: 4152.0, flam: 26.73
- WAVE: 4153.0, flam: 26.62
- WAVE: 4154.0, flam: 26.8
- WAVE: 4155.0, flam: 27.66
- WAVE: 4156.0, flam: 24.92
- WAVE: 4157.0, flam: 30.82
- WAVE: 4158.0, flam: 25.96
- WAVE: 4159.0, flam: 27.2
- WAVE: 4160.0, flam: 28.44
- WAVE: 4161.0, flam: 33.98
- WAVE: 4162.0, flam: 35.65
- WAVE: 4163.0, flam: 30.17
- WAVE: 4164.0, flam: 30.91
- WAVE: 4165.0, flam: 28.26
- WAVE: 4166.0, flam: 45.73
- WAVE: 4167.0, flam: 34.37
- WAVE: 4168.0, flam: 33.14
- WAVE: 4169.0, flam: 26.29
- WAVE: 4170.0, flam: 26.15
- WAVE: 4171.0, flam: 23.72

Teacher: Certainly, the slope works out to 0.28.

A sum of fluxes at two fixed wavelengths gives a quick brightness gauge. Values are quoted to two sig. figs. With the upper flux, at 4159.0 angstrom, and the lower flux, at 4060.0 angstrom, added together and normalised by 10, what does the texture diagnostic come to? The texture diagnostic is 5.0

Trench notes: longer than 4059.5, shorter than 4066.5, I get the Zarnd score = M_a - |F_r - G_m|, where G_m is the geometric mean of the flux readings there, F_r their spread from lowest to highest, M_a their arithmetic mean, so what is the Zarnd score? 9.7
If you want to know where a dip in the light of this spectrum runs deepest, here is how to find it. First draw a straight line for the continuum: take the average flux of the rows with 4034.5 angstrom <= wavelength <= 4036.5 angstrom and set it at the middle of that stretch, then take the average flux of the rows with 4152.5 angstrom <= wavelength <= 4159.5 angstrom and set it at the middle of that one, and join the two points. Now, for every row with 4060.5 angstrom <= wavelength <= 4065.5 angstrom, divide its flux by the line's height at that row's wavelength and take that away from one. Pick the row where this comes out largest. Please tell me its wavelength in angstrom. 4065.0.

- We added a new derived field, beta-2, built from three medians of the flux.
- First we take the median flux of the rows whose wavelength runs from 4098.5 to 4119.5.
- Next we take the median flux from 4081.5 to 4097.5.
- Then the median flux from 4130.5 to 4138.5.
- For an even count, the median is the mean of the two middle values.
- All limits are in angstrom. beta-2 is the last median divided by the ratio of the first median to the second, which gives 28.3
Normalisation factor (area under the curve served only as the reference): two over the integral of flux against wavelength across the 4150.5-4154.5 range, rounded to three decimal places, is 0.018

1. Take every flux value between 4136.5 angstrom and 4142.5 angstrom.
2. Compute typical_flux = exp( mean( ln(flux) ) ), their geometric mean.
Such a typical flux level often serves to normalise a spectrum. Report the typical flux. 26.5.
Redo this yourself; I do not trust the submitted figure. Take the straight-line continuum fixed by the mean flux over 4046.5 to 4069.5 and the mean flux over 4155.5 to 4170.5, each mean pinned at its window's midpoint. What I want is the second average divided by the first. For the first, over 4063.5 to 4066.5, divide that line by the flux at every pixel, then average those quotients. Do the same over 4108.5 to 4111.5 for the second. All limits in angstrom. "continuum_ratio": 0.99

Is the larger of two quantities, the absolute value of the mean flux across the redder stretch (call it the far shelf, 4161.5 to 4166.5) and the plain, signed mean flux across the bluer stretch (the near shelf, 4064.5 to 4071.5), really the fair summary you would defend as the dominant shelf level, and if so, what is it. 34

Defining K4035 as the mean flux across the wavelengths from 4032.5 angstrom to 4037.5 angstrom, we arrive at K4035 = 29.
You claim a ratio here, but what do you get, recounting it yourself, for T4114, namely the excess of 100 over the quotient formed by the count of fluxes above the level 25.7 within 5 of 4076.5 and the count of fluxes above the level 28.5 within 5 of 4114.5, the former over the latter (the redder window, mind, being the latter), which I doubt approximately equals 98.0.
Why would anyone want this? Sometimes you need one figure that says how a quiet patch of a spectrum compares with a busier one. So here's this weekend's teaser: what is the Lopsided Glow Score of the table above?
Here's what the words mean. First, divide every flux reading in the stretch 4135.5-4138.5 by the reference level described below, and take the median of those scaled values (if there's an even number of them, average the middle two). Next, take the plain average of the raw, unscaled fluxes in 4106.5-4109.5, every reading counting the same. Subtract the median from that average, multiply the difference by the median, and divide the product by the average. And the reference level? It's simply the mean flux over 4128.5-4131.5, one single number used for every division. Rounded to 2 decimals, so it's 1.04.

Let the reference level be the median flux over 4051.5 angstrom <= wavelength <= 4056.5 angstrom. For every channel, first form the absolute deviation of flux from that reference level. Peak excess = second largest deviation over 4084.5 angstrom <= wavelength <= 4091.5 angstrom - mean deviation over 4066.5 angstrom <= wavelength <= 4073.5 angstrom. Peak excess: -1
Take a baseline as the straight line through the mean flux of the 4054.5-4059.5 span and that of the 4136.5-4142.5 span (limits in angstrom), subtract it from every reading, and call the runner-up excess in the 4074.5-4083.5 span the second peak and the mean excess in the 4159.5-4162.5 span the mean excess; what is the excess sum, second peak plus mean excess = 8.3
